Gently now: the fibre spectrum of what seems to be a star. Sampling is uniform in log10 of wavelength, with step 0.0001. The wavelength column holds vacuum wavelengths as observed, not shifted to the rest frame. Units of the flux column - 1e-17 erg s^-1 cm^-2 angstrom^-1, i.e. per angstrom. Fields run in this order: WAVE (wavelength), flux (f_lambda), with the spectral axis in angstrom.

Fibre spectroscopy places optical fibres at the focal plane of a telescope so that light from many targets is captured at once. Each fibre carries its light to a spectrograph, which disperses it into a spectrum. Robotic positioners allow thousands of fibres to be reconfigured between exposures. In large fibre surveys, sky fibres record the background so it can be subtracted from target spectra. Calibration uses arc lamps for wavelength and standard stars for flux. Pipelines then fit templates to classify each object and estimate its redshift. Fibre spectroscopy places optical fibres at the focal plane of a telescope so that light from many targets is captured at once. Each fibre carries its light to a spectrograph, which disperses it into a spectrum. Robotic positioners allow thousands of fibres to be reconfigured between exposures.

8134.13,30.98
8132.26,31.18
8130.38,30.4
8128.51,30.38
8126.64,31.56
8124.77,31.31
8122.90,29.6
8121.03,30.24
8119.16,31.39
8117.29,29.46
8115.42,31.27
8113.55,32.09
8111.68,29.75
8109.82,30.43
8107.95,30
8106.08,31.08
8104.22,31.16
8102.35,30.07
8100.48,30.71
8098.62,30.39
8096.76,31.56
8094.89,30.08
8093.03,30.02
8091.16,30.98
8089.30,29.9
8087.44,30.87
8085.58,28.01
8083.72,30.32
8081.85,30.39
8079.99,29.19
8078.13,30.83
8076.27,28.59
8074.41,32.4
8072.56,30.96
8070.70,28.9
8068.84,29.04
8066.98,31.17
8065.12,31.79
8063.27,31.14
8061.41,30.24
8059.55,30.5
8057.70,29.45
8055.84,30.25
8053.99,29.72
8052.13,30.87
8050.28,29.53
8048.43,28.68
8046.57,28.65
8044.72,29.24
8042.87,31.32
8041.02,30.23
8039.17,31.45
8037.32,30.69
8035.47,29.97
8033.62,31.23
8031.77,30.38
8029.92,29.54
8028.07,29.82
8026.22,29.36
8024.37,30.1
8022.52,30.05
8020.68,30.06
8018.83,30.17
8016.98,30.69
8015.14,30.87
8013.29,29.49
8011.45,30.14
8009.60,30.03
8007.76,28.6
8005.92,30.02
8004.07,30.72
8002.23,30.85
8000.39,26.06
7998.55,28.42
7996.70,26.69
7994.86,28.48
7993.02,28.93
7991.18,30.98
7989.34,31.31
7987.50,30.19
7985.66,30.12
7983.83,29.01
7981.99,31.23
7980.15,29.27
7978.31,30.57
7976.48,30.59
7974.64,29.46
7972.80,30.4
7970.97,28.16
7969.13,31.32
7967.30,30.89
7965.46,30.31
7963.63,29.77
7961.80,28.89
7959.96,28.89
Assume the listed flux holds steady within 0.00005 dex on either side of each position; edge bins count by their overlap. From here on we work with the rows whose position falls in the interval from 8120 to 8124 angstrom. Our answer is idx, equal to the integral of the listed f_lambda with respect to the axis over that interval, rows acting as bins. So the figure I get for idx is 120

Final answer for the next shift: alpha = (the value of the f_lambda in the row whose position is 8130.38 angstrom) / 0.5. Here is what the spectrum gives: 60.8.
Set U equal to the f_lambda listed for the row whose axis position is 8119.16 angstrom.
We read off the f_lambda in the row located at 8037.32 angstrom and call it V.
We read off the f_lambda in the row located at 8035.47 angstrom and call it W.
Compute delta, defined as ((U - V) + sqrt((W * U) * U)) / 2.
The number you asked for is 86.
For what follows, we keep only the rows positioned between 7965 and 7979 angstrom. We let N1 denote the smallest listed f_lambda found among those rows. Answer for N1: 28.16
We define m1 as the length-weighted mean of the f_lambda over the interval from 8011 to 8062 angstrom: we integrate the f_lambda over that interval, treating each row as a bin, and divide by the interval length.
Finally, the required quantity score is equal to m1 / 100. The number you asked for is 0.301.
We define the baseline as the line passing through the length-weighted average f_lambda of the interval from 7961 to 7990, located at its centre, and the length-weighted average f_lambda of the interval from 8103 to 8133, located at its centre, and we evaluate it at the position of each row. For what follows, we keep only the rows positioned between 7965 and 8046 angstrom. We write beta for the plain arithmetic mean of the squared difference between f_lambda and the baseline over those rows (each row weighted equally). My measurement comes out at 1.4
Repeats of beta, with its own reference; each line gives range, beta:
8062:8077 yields 1.9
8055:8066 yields 0.5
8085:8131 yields 0.7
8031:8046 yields 0.6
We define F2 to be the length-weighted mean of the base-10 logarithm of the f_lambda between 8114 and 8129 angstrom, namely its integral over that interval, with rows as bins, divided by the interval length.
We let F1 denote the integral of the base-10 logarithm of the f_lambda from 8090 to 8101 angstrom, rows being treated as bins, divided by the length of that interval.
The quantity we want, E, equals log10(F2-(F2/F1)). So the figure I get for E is -0.313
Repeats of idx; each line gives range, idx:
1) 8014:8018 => 123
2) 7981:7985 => 121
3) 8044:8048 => 115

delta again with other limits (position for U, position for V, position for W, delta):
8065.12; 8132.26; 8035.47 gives 87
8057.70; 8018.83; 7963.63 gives 80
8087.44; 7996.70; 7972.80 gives 87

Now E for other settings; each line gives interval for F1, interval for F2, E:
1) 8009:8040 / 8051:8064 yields -0.318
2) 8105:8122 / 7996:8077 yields -0.316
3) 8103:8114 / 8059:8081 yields -0.314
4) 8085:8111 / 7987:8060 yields -0.318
